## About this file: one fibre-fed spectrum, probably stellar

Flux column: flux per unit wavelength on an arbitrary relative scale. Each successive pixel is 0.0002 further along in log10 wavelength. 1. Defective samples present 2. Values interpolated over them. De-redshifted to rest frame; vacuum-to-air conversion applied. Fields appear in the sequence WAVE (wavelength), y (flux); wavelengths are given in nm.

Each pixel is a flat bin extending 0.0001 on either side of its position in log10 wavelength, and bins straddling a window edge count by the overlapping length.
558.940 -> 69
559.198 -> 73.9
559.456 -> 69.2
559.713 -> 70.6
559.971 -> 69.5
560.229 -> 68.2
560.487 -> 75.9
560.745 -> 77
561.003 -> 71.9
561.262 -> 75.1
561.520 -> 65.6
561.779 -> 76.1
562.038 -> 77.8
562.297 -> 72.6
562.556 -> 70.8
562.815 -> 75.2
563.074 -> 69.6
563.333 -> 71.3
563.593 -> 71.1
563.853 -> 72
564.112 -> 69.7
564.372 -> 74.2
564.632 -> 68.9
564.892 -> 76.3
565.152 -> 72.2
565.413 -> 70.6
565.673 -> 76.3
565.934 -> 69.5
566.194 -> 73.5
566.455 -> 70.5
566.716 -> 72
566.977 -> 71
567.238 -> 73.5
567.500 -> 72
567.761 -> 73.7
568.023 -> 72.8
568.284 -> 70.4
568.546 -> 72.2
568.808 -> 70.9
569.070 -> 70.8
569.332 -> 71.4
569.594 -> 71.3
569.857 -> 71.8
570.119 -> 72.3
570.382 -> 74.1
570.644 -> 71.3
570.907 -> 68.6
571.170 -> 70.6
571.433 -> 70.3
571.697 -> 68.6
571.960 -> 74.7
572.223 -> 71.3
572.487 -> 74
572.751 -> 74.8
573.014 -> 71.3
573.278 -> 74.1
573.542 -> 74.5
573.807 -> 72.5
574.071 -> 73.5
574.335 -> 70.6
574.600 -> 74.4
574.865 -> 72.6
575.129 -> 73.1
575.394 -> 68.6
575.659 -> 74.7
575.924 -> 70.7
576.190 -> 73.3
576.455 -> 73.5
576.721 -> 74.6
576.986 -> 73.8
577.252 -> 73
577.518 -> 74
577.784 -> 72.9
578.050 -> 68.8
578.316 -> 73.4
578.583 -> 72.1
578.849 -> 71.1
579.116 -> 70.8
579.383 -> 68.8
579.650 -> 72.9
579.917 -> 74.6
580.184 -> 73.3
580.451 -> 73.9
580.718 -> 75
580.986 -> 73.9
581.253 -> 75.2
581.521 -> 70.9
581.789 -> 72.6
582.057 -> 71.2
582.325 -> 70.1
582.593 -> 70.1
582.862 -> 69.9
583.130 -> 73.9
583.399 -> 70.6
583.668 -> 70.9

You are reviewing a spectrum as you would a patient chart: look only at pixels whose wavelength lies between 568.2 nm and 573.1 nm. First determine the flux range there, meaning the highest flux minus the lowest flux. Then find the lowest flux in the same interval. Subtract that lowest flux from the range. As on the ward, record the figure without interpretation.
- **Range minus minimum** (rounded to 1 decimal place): -62.4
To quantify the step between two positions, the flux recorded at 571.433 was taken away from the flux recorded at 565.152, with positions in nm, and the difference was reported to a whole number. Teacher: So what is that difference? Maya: 2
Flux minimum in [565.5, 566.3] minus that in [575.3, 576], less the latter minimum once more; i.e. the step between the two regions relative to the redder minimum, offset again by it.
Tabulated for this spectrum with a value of -67.7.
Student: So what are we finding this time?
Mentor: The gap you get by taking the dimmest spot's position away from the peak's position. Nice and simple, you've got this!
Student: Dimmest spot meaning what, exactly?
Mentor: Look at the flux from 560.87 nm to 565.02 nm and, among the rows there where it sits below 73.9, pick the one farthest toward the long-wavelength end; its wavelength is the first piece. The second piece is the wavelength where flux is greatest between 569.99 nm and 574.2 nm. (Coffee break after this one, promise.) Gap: 8.12 nm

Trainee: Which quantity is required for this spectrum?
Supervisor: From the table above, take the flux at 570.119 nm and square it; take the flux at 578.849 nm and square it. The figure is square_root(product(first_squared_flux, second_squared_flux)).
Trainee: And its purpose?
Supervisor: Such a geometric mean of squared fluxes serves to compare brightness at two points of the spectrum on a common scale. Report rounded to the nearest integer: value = 5141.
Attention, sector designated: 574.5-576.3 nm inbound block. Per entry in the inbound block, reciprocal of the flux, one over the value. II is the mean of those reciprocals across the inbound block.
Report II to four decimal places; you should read 0.0138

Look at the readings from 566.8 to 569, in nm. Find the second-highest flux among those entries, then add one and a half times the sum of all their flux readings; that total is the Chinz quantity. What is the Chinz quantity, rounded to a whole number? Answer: 938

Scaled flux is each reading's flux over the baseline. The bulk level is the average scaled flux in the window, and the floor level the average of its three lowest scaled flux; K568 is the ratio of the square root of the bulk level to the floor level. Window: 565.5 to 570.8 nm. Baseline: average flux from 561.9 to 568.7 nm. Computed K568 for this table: 1.03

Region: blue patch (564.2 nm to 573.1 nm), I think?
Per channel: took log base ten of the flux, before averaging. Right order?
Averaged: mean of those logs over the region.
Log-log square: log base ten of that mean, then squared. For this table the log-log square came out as 0.0723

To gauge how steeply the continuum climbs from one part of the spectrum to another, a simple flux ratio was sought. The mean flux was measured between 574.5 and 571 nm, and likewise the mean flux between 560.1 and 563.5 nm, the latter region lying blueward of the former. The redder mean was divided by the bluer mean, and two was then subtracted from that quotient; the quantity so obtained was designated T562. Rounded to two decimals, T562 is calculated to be -1.01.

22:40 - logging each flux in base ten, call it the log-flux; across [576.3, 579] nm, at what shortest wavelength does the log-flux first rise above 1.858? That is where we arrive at 576.455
